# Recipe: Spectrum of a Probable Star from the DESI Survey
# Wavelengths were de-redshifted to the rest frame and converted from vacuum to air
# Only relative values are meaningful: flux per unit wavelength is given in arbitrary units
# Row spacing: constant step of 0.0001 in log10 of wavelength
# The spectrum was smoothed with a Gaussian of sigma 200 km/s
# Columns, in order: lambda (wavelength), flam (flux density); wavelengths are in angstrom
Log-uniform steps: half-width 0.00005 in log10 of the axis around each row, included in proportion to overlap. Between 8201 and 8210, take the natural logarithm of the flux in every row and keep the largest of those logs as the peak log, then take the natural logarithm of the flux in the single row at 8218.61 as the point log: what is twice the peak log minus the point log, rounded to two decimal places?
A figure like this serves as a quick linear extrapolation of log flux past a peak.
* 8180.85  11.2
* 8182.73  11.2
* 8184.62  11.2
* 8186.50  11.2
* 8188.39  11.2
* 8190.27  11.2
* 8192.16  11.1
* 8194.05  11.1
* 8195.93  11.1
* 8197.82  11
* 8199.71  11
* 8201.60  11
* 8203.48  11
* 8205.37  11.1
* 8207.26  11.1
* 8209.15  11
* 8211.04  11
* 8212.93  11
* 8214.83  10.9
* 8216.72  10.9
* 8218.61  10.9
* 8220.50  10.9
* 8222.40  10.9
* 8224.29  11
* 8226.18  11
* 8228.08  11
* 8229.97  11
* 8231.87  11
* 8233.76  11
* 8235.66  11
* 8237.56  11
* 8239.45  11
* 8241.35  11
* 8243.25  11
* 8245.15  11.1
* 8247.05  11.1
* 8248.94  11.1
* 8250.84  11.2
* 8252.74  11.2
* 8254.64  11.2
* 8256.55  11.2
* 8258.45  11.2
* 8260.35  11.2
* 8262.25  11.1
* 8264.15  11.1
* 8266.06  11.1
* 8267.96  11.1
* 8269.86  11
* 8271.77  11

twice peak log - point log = 2.43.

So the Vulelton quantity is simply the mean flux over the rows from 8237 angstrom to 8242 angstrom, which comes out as 11.0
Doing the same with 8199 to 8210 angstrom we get 11.0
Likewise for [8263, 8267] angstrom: 11.1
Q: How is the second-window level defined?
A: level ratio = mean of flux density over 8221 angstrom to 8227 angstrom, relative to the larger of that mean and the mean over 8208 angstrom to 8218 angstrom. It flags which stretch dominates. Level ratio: 1.00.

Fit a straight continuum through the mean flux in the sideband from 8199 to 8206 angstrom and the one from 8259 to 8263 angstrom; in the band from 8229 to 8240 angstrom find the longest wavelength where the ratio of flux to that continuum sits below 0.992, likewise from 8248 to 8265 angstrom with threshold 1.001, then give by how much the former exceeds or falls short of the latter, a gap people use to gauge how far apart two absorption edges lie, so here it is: -24.7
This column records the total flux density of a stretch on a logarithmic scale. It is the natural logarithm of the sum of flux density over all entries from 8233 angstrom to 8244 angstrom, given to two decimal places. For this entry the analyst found 4.19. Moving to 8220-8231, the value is 4.19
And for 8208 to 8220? 4.19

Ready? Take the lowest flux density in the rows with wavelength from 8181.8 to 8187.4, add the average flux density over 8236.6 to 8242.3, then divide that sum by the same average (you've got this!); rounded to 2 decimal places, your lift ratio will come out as 2.02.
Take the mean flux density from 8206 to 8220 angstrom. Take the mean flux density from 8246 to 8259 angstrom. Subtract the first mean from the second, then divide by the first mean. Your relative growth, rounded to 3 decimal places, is 0.018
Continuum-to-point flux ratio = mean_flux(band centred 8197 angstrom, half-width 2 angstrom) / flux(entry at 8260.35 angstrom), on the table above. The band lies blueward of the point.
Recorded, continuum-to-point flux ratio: 0.99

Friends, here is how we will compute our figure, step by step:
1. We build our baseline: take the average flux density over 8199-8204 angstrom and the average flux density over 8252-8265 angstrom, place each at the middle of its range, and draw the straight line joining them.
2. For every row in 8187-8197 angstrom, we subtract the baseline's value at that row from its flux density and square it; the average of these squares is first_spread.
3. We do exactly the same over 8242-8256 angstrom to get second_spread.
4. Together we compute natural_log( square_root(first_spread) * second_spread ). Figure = -7.31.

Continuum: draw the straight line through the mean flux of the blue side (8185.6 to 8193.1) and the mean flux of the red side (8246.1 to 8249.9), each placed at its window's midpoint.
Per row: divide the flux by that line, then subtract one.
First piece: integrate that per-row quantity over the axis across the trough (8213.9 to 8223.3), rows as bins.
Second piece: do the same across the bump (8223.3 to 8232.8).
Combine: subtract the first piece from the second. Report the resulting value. 0.09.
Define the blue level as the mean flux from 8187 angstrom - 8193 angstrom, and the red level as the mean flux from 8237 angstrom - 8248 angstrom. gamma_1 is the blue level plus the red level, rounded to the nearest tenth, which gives 22.2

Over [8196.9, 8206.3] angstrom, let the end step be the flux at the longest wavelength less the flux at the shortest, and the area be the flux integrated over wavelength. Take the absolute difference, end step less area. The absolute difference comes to 104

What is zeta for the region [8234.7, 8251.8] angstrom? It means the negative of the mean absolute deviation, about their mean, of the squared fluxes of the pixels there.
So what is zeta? -1.37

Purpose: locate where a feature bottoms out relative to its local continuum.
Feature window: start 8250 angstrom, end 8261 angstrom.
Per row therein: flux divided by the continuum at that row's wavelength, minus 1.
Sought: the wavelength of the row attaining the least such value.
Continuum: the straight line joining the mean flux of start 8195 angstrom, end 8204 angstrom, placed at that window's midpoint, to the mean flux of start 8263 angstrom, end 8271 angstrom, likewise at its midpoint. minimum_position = 8260.35 angstrom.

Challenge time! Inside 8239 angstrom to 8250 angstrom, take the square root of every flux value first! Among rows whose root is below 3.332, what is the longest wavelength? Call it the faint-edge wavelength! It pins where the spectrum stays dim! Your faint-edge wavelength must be 8248.94 angstrom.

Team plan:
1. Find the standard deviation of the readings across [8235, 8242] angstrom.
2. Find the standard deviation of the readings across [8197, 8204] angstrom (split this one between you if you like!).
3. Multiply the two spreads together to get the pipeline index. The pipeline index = 0.0000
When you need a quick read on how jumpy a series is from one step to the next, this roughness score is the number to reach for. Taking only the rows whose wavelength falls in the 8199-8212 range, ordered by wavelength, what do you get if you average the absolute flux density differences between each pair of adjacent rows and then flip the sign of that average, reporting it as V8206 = -0.033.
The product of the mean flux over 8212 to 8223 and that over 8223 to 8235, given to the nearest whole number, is 120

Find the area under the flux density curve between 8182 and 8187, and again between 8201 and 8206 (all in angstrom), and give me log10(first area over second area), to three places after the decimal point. 0.006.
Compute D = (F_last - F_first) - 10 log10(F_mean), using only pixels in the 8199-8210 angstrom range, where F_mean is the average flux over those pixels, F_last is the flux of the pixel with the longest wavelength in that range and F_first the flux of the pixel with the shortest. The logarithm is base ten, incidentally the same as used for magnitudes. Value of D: -10.4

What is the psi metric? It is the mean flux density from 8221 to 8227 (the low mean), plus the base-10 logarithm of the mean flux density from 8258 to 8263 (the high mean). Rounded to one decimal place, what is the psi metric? 12.0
